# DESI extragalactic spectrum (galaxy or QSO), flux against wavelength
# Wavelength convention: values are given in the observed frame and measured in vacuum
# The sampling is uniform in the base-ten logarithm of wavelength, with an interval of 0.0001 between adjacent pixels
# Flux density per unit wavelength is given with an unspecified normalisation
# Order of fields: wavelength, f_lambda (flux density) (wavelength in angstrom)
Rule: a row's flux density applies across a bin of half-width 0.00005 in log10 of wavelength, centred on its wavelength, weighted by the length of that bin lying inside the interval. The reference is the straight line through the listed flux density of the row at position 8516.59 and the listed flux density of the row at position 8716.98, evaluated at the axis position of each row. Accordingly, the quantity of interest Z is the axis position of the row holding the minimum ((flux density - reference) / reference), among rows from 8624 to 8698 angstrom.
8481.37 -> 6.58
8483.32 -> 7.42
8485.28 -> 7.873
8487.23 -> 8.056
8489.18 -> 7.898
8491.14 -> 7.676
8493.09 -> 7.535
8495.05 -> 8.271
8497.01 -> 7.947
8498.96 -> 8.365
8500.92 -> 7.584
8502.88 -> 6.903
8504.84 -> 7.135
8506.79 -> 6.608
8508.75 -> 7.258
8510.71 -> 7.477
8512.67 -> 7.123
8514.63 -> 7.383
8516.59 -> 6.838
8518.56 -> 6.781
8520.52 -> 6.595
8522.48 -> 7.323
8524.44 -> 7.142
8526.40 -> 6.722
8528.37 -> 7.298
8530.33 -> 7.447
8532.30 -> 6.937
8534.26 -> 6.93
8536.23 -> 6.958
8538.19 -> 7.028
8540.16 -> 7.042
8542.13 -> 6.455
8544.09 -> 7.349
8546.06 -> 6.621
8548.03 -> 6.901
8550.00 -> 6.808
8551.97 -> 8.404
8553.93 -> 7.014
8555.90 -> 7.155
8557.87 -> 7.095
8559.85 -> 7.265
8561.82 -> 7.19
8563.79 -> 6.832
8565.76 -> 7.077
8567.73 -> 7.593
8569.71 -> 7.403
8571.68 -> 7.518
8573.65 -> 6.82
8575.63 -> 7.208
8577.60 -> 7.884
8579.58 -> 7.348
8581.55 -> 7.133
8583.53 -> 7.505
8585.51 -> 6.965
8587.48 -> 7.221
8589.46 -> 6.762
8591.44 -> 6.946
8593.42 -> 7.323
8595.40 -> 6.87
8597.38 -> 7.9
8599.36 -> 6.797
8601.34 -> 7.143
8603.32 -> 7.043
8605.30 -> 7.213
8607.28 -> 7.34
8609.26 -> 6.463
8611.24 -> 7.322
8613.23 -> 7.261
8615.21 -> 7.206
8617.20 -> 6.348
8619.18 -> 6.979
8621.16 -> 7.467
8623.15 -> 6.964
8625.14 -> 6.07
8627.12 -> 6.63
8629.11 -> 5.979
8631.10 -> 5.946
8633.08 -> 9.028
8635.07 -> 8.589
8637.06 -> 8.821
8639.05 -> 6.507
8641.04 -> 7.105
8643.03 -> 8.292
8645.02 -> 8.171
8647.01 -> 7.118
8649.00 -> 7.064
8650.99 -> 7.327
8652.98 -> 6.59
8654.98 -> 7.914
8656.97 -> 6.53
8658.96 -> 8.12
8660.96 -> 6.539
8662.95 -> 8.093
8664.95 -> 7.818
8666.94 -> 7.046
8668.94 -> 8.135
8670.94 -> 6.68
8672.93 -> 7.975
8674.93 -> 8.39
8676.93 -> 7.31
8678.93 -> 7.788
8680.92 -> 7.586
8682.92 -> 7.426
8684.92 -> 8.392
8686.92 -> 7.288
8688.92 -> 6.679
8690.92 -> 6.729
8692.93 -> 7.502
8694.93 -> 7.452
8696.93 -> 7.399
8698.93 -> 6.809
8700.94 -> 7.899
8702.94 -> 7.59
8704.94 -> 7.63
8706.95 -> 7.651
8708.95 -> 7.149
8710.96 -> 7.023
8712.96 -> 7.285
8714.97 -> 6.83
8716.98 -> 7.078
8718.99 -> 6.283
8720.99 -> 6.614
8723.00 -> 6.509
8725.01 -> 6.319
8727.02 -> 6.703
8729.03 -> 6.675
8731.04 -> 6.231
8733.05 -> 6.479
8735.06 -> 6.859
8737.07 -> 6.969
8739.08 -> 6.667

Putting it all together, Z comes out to 8631.10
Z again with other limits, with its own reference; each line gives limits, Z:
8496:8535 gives 8520.52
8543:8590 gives 8546.06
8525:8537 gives 8526.40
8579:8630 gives 8629.11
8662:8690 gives 8688.92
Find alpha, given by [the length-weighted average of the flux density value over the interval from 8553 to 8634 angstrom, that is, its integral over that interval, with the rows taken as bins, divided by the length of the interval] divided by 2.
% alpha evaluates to 3.55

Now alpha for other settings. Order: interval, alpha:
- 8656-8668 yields 3.68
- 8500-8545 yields 3.53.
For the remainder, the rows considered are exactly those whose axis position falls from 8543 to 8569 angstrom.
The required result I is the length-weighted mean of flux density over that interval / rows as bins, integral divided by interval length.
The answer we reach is 7.18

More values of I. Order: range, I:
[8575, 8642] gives 7.16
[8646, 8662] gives 7.16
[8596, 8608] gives 7.23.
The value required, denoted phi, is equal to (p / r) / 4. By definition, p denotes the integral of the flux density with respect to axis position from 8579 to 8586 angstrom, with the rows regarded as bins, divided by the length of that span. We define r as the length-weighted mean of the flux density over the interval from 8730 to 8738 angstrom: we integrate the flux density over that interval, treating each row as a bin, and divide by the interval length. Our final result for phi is 0.27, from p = 7.25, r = 6.6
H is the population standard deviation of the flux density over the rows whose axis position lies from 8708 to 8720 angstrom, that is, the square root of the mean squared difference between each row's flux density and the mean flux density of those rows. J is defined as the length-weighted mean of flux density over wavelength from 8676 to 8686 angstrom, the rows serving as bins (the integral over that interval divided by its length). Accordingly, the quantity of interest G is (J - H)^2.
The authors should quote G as 54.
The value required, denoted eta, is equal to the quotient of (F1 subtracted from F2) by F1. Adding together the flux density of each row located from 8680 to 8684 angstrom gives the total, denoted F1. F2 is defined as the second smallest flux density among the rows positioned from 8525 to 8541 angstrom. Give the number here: -0.538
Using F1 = 15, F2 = 6.93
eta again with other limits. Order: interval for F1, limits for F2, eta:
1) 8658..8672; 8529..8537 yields -0.868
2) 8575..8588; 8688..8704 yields -0.869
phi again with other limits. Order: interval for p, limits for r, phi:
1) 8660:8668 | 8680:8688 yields 0.24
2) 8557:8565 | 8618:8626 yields 0.26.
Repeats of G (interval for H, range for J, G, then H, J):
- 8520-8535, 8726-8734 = 39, 0.28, 6.5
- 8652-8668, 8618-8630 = 36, 0.68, 6.7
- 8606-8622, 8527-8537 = 45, 0.39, 7.1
